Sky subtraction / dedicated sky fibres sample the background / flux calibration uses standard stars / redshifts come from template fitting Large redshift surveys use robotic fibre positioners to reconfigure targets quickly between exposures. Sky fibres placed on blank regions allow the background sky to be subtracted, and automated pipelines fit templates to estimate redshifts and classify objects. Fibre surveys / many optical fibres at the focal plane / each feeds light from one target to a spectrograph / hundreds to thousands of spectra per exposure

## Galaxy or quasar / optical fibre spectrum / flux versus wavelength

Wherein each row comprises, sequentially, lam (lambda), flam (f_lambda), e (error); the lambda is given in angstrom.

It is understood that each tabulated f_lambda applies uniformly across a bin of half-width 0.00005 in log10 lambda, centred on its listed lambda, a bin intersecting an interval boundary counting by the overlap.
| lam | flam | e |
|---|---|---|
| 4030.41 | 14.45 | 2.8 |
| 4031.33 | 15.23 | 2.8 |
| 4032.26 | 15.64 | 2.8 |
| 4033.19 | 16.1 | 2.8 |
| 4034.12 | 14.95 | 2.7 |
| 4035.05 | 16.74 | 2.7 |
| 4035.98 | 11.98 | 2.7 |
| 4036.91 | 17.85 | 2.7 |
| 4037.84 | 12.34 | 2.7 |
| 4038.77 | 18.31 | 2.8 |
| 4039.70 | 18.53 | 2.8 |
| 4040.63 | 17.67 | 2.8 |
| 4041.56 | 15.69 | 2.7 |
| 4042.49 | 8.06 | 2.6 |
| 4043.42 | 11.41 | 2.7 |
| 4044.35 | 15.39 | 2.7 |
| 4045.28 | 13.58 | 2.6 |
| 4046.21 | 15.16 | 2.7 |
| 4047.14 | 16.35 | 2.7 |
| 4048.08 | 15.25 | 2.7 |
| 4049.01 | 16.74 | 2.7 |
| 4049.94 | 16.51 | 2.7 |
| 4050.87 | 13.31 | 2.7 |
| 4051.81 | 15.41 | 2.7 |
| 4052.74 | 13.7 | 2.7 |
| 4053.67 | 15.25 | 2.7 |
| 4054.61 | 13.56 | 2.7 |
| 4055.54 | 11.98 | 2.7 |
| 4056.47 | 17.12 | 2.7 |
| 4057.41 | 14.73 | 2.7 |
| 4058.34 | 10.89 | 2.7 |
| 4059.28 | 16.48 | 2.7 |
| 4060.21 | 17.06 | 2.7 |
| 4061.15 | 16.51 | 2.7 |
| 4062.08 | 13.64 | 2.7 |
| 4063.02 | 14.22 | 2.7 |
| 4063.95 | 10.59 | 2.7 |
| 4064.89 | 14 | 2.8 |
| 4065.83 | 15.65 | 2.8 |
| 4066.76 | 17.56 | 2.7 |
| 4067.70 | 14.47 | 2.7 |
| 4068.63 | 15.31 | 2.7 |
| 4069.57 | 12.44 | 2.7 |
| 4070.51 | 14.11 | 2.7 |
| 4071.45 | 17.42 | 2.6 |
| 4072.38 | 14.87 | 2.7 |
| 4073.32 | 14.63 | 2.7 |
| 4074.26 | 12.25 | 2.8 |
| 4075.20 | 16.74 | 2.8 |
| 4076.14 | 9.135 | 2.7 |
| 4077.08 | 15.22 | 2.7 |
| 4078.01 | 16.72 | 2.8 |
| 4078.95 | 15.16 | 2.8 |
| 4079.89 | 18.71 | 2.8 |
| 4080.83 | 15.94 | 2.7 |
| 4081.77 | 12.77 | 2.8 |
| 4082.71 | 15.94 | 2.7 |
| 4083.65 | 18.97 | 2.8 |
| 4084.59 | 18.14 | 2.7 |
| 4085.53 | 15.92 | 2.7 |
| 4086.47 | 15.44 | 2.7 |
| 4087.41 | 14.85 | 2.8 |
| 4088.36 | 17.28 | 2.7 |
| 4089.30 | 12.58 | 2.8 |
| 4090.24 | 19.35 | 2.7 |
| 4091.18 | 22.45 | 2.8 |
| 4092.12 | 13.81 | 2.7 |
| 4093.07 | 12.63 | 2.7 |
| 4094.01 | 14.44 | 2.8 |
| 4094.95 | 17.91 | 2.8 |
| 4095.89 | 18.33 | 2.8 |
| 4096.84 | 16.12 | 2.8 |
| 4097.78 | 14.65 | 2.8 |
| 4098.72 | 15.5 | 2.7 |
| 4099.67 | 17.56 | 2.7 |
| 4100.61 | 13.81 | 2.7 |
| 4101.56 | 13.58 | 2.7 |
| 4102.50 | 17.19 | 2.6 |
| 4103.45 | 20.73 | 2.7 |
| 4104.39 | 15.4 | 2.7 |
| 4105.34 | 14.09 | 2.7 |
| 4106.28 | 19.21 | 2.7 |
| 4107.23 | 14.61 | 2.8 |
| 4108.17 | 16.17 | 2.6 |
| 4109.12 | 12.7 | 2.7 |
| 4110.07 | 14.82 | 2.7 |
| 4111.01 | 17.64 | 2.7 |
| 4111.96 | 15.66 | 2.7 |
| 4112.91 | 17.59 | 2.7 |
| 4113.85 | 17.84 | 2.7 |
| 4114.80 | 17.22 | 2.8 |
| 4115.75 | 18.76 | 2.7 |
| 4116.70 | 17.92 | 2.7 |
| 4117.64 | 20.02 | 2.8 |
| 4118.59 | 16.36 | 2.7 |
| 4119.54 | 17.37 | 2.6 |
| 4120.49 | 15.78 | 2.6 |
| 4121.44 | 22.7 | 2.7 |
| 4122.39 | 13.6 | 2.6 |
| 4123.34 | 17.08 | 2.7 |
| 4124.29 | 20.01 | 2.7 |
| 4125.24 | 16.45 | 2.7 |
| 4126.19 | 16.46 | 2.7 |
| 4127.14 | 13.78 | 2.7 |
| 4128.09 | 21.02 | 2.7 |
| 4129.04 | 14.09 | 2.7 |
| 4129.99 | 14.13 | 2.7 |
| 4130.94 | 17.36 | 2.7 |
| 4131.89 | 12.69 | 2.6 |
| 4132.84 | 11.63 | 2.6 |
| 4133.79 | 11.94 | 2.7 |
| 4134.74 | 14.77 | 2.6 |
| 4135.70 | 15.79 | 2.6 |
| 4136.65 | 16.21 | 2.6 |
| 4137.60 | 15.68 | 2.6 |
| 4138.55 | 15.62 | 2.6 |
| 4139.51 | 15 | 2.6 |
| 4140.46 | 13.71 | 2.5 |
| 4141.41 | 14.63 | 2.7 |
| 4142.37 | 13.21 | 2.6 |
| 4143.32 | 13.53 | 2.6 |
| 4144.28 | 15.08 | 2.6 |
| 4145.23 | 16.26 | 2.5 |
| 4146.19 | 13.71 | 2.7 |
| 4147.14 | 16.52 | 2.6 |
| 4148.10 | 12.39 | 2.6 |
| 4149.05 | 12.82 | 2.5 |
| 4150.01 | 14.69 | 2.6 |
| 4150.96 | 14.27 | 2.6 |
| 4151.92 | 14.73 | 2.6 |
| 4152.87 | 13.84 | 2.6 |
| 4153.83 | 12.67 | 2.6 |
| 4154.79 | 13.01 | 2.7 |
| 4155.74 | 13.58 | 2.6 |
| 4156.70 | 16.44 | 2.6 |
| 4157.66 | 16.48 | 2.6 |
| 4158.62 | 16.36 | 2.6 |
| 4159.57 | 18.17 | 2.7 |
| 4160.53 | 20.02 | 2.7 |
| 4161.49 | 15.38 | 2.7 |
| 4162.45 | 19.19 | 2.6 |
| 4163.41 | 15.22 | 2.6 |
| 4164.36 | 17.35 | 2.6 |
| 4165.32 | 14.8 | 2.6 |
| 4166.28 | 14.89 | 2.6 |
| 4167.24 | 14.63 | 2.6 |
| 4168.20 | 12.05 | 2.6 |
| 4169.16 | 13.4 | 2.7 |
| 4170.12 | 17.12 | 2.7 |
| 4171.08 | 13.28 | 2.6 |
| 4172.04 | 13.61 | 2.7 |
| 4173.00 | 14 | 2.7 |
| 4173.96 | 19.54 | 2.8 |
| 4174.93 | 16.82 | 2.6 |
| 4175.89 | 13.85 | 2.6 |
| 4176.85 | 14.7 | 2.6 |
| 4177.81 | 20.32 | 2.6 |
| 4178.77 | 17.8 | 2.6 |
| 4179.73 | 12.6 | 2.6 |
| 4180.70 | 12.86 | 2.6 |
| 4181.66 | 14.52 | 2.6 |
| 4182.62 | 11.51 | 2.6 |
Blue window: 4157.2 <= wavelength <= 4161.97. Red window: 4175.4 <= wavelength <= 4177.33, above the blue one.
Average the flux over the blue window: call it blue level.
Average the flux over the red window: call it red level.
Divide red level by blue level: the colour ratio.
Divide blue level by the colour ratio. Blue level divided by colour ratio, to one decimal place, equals 20.9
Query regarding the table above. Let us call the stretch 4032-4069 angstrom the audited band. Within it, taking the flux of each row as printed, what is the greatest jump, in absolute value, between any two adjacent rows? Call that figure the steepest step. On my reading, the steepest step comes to 8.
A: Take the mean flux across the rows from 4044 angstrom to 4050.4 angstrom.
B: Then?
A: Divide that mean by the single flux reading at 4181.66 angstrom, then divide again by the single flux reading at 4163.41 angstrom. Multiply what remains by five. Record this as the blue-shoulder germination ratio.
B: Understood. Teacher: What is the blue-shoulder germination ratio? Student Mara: 0.35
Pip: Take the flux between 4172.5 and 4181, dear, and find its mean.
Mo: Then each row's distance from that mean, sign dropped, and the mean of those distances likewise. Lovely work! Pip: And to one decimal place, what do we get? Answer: 2.5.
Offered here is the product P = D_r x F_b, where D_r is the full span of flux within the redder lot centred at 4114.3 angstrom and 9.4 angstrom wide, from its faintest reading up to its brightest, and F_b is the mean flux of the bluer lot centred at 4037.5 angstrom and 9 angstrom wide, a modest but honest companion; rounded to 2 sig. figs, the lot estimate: 83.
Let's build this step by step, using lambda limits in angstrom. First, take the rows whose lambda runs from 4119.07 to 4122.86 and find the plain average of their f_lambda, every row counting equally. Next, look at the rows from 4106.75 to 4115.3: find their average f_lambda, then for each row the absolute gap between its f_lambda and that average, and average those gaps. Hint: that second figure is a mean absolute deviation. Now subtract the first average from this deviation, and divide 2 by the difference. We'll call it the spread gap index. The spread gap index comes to -0.125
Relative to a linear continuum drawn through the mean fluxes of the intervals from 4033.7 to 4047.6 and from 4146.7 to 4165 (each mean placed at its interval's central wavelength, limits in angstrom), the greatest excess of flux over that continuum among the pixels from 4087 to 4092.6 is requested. 7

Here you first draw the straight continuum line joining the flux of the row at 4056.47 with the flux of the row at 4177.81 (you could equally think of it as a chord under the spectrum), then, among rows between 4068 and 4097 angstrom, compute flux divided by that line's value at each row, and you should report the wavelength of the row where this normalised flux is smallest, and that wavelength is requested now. 4076.14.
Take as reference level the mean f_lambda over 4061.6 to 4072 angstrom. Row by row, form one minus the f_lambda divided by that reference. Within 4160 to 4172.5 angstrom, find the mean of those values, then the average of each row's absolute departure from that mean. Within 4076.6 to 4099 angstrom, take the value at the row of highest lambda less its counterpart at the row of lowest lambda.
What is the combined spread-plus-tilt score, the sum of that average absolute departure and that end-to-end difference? 0.1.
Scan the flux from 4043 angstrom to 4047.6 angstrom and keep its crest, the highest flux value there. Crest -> 16.35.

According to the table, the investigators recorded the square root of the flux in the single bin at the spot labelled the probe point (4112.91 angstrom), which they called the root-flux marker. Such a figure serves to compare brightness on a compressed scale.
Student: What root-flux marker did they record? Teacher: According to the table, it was 4.19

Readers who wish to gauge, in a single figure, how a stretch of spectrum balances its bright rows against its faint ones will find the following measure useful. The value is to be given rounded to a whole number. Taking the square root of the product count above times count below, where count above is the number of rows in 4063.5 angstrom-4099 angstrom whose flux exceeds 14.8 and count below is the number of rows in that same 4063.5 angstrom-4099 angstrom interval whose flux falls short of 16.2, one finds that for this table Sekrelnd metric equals 25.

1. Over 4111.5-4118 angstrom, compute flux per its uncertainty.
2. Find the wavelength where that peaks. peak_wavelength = 4117.64 angstrom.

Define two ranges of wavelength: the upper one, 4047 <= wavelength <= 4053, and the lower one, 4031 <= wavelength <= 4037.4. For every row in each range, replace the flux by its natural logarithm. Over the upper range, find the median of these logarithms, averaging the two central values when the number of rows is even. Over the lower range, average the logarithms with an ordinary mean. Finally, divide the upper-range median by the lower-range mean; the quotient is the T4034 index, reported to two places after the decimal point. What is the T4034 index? 1.00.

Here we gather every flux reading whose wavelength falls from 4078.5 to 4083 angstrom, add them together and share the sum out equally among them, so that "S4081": 15.7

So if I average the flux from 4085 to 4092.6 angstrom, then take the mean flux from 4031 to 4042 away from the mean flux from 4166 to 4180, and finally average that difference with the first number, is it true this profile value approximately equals 7.9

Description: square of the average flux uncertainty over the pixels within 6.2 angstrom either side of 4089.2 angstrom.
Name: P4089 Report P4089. 7.5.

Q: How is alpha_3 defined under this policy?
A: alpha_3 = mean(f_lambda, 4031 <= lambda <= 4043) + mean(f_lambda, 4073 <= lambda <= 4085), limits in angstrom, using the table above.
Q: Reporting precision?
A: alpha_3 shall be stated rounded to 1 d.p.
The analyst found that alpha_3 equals 30.7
